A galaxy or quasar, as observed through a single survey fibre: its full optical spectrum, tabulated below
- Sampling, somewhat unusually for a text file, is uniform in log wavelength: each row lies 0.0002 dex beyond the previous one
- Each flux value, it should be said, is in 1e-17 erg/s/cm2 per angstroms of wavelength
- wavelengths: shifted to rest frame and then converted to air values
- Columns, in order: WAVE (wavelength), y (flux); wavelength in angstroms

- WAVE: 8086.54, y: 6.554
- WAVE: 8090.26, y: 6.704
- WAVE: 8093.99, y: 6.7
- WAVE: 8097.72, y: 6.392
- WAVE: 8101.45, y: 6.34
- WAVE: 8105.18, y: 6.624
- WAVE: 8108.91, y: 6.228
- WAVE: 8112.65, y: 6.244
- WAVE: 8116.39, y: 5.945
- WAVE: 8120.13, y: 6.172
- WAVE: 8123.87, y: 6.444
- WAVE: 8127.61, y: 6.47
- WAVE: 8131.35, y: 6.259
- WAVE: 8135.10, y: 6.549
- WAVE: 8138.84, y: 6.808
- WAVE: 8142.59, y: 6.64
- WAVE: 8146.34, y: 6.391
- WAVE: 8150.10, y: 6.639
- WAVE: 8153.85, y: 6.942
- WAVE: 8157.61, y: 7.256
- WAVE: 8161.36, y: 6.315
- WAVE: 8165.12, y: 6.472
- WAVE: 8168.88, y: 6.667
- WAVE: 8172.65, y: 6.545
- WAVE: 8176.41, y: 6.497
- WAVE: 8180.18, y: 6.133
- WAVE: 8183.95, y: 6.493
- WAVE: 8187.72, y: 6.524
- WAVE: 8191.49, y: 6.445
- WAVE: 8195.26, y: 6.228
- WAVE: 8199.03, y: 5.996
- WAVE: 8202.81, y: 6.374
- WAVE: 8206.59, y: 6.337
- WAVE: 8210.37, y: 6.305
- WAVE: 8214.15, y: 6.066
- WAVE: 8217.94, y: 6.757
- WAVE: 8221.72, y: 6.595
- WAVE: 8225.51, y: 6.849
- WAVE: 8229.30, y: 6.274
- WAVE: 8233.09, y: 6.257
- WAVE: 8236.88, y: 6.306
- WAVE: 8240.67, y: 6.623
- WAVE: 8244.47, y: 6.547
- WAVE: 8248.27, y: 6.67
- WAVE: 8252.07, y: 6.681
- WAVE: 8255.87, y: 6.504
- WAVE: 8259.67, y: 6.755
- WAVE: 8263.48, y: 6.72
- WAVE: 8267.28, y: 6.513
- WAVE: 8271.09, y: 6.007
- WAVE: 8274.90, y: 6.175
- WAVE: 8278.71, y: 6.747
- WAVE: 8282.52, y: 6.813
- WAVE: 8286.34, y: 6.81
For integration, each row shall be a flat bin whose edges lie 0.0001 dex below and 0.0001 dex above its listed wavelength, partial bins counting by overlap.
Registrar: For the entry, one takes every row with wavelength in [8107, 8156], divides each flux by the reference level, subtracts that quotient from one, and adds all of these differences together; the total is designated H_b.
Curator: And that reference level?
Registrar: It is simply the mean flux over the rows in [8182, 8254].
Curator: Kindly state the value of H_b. -0.01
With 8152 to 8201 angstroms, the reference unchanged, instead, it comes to -0.13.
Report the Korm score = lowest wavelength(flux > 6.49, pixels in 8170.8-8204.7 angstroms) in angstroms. 8172.65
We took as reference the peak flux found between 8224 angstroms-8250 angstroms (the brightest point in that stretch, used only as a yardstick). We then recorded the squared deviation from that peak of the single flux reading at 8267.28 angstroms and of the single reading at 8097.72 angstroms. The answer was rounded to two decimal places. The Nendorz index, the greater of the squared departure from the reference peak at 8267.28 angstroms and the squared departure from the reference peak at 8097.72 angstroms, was 0.21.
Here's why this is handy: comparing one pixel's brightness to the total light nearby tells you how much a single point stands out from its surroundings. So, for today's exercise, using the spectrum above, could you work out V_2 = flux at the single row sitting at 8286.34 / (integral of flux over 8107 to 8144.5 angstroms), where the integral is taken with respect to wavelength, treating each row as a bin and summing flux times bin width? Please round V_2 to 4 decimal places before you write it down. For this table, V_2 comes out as 0.0285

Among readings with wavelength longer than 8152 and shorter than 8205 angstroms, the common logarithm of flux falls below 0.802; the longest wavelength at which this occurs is 8199.03 angstroms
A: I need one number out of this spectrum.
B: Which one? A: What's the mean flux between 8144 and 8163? 6.71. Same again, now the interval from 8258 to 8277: 6.43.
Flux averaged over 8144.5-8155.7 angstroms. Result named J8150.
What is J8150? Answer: 6.66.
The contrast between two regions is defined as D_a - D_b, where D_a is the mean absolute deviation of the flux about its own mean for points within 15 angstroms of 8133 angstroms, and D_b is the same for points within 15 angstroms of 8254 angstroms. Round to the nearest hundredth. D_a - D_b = 0.07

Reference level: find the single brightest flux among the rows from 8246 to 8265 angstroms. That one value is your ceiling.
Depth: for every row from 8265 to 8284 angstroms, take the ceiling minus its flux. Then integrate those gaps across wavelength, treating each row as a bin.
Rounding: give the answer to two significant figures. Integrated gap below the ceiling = 5.8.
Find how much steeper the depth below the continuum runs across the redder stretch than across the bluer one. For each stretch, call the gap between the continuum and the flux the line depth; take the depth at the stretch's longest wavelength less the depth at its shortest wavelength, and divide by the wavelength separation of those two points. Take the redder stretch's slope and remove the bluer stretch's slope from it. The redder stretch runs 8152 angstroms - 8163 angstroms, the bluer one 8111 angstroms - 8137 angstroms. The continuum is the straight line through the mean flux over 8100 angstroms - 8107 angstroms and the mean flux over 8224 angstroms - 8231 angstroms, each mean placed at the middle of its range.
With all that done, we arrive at 0.10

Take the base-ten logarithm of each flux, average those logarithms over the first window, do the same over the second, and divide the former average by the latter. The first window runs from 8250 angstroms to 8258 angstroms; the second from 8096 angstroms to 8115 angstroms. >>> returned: 1.02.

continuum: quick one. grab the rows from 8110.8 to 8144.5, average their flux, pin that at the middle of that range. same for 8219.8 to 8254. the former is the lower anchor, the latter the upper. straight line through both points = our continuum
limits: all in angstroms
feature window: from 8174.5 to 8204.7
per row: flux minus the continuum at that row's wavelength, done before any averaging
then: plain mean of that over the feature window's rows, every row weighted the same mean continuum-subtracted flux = -0.14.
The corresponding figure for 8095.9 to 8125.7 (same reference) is -0.07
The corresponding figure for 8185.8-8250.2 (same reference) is -0.09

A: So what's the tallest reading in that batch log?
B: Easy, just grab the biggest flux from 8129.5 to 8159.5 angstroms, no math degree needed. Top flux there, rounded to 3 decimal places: 7.256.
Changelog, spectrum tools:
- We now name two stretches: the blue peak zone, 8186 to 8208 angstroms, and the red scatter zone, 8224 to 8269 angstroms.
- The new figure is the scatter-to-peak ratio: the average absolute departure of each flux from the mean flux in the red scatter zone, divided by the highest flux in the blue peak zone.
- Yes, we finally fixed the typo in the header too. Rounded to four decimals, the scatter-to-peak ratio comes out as 0.0242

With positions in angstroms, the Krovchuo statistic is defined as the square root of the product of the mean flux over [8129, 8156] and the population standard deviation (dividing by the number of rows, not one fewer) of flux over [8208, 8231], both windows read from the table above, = 1.4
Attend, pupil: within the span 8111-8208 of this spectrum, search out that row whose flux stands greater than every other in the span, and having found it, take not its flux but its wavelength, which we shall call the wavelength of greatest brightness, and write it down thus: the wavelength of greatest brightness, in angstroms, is 8157.61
